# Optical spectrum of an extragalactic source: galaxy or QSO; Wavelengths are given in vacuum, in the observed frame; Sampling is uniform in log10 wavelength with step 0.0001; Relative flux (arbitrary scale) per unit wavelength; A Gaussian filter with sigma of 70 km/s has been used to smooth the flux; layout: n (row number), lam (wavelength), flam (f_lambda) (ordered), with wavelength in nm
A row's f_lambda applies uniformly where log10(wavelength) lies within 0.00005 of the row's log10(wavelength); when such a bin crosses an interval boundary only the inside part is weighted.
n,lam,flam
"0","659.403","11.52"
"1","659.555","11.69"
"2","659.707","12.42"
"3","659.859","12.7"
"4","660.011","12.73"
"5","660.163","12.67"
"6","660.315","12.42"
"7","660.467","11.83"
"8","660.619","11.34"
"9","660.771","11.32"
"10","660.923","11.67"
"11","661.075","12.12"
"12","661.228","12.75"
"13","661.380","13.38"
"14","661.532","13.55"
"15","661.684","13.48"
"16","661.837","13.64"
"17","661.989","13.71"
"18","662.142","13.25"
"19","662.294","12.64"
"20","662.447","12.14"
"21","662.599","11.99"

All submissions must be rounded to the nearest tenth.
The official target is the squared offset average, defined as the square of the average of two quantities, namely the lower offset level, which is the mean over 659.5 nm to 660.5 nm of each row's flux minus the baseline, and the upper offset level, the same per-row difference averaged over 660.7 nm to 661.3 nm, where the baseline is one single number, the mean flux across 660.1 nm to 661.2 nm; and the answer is 0.1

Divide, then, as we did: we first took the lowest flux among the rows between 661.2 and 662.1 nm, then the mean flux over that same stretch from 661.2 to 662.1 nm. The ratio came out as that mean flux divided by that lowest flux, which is 1.05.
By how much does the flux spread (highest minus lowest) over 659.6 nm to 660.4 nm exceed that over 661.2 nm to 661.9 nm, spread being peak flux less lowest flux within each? -0.6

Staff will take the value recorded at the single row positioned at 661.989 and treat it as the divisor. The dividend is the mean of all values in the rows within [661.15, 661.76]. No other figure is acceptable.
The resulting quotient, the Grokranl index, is 0.97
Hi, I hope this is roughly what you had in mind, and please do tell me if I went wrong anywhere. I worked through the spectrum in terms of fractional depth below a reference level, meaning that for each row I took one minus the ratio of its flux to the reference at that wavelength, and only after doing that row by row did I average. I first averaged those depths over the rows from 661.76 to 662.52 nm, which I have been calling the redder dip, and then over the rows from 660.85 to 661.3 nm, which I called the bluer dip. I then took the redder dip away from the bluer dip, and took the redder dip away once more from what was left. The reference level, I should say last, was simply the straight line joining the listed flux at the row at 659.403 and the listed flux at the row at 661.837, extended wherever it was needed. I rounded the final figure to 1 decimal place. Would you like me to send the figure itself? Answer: -0.1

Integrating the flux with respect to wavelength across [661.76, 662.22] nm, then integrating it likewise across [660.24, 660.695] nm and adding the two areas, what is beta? 11.6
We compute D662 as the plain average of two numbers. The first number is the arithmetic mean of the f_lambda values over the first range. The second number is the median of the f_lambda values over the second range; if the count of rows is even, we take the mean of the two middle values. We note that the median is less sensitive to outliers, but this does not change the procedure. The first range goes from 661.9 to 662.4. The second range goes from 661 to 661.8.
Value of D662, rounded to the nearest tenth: 13.3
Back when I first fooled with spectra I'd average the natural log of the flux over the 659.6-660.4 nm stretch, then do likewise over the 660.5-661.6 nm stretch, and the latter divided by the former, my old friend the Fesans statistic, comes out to 0.99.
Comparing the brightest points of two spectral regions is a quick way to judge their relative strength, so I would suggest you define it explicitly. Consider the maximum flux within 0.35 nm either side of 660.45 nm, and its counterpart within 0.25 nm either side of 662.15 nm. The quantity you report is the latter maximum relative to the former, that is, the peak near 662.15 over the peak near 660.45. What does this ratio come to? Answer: 1.08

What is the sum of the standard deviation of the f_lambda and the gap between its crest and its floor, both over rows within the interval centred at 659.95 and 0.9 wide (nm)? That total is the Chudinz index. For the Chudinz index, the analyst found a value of 1.4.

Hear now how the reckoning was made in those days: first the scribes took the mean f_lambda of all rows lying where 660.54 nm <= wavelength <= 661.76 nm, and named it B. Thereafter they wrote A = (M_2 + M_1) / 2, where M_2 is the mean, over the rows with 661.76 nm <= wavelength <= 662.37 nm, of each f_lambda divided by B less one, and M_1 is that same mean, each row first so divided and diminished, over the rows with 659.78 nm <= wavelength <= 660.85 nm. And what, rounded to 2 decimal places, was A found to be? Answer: 0.02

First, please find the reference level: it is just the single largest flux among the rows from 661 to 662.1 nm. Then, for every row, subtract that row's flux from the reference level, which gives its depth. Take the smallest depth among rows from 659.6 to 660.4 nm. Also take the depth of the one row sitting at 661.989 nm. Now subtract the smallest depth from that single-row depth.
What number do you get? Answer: -1.0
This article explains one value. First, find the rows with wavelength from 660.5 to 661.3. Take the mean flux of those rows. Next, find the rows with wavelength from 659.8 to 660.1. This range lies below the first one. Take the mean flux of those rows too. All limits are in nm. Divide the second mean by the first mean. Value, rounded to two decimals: 1.07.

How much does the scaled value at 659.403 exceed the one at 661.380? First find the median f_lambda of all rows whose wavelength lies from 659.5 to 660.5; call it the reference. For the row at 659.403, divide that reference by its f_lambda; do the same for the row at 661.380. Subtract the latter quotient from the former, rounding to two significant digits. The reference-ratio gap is 0.15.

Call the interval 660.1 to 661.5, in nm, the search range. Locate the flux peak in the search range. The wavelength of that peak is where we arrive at 661.380 nm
